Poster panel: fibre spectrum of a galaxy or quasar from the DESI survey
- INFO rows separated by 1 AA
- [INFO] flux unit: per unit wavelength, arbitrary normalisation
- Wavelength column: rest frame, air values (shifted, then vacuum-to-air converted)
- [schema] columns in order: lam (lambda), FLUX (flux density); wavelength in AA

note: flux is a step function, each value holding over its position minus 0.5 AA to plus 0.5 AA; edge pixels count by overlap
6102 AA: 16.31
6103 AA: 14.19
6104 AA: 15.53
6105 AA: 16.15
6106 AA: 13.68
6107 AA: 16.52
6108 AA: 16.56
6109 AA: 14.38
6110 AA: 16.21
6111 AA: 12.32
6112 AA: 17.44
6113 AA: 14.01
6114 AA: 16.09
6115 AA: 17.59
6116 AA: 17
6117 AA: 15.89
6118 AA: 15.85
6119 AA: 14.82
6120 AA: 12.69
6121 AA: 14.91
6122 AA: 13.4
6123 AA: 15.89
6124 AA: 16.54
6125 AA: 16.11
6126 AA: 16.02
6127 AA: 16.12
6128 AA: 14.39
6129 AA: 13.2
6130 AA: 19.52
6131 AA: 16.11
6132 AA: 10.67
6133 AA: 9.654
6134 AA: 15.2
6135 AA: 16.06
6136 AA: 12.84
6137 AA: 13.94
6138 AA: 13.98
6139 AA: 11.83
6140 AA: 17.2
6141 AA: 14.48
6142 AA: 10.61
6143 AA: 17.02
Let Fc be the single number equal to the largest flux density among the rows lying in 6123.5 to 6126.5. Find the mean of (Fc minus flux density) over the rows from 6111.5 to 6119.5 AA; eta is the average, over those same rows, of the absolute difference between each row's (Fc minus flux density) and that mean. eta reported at 0.9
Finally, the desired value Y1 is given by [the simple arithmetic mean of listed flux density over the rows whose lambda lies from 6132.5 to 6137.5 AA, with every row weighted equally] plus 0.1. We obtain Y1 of 13.6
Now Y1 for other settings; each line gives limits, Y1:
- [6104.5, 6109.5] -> 15.6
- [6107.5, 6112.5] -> 15.5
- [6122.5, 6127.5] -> 16.2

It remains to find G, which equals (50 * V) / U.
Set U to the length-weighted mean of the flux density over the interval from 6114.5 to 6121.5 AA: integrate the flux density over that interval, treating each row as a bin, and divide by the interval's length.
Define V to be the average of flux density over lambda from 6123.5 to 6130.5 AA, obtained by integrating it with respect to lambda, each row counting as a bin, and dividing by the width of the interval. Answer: 51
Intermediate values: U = 15.5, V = 16.0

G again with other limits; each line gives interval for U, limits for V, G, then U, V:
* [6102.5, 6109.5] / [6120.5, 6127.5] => 51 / 15.3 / 15.6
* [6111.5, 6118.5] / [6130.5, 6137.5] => 41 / 16.3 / 13.5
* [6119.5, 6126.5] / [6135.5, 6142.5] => 45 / 15.1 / 13.6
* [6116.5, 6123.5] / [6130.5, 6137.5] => 46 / 14.8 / 13.5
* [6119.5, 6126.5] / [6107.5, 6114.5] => 51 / 15.1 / 15.3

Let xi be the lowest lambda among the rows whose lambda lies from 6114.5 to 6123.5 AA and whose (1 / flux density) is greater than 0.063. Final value 6118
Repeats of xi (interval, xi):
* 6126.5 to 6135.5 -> 6128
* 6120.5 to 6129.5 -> 6121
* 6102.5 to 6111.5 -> 6103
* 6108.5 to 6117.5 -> 6109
